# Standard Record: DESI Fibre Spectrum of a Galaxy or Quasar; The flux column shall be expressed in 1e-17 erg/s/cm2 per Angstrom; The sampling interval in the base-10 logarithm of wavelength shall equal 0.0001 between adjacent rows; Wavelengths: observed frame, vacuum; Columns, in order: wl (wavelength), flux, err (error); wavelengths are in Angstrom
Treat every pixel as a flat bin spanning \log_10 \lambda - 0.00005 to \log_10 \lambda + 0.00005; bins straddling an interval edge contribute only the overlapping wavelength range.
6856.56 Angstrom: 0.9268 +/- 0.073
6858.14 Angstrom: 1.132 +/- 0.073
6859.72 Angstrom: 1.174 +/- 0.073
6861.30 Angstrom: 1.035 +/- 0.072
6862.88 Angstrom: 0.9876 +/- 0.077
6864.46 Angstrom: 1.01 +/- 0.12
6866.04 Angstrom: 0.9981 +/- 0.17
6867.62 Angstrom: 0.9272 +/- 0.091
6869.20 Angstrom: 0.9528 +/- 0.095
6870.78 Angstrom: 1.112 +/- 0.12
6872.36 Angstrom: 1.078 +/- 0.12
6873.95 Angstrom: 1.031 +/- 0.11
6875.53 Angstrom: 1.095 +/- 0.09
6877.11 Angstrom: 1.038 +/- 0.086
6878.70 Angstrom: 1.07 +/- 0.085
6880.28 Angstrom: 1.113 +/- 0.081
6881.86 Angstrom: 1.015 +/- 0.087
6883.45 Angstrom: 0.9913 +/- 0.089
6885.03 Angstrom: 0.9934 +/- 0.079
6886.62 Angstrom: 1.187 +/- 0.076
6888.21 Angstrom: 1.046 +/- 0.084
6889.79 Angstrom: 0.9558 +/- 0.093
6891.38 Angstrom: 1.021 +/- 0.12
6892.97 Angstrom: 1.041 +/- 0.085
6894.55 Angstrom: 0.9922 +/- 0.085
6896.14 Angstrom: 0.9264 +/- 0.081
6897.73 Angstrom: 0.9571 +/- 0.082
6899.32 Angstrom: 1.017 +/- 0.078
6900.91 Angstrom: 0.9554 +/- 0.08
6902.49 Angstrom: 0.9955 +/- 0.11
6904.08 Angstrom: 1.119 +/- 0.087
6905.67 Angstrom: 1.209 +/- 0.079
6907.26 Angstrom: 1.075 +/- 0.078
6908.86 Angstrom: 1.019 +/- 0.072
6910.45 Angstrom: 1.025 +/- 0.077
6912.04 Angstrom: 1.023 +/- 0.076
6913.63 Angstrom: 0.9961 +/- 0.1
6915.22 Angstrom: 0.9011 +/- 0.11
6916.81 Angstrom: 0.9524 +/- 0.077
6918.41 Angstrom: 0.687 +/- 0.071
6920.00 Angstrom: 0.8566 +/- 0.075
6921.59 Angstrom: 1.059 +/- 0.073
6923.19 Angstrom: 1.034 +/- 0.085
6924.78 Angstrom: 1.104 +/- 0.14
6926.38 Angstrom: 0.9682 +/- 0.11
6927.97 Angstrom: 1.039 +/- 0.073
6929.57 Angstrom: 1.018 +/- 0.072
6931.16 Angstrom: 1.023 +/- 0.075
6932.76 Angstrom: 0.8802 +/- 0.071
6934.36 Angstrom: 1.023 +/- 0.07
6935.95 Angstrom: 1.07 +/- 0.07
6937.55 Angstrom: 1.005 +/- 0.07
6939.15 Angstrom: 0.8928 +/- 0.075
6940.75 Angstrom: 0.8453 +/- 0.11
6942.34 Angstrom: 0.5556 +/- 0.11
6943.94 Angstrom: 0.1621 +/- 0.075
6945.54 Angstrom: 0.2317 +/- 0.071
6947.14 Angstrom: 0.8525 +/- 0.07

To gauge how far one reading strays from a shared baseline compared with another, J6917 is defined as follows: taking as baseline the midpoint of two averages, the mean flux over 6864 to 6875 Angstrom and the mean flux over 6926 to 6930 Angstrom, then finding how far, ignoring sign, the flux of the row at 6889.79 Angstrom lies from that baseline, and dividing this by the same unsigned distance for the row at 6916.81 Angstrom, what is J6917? 0.9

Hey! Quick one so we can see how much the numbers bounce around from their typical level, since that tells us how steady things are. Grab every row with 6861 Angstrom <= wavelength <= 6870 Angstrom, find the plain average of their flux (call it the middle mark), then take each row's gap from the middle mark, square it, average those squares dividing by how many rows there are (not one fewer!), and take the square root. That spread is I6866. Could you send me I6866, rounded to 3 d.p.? 0.036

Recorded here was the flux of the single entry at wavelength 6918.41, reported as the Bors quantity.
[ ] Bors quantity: 0.687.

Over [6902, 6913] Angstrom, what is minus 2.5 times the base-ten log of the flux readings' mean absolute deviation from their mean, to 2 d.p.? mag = 3.09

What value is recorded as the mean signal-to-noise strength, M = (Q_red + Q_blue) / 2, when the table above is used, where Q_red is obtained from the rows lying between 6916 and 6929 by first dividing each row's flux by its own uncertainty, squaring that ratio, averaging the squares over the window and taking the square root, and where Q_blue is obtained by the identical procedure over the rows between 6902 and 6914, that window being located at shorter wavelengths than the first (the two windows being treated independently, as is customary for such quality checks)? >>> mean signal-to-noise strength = 12.25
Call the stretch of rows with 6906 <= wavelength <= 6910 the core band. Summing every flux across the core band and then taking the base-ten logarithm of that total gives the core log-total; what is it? 0.32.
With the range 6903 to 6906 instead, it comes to 0.37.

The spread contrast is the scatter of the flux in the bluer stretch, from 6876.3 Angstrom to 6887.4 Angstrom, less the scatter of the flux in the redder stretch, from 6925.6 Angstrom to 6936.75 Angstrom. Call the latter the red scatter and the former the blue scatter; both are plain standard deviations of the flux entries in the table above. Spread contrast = 0.009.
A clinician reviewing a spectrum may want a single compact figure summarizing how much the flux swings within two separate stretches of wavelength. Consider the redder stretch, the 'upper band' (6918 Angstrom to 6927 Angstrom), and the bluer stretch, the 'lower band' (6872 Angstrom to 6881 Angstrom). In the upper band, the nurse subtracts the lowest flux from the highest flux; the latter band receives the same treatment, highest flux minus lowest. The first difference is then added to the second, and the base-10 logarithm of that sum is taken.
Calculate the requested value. -0.302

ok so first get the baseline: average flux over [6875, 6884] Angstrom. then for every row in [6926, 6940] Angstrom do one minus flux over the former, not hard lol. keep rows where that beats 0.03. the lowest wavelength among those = 6926.38 Angstrom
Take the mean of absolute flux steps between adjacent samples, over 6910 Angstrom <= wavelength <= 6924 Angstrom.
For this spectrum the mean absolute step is 0.105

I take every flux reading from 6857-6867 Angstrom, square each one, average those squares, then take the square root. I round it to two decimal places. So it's 1.06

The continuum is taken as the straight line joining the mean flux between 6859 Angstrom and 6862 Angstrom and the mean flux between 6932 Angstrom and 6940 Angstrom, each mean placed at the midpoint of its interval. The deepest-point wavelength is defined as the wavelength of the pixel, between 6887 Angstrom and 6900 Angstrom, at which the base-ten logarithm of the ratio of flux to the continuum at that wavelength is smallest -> 6896.14 Angstrom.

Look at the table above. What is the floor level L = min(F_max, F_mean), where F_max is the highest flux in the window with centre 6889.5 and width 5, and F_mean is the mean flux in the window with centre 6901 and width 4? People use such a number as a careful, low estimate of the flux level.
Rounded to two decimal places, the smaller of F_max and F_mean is 0.99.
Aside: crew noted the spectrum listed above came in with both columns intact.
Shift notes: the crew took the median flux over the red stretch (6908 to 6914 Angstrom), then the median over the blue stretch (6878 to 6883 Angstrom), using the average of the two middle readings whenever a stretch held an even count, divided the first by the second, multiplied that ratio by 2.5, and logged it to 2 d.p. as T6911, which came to 2.39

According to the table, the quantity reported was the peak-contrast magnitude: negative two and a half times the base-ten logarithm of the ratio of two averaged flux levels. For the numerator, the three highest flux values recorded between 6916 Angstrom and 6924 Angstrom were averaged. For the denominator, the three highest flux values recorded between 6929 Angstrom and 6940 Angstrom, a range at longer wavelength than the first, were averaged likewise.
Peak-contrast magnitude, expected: 0.02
